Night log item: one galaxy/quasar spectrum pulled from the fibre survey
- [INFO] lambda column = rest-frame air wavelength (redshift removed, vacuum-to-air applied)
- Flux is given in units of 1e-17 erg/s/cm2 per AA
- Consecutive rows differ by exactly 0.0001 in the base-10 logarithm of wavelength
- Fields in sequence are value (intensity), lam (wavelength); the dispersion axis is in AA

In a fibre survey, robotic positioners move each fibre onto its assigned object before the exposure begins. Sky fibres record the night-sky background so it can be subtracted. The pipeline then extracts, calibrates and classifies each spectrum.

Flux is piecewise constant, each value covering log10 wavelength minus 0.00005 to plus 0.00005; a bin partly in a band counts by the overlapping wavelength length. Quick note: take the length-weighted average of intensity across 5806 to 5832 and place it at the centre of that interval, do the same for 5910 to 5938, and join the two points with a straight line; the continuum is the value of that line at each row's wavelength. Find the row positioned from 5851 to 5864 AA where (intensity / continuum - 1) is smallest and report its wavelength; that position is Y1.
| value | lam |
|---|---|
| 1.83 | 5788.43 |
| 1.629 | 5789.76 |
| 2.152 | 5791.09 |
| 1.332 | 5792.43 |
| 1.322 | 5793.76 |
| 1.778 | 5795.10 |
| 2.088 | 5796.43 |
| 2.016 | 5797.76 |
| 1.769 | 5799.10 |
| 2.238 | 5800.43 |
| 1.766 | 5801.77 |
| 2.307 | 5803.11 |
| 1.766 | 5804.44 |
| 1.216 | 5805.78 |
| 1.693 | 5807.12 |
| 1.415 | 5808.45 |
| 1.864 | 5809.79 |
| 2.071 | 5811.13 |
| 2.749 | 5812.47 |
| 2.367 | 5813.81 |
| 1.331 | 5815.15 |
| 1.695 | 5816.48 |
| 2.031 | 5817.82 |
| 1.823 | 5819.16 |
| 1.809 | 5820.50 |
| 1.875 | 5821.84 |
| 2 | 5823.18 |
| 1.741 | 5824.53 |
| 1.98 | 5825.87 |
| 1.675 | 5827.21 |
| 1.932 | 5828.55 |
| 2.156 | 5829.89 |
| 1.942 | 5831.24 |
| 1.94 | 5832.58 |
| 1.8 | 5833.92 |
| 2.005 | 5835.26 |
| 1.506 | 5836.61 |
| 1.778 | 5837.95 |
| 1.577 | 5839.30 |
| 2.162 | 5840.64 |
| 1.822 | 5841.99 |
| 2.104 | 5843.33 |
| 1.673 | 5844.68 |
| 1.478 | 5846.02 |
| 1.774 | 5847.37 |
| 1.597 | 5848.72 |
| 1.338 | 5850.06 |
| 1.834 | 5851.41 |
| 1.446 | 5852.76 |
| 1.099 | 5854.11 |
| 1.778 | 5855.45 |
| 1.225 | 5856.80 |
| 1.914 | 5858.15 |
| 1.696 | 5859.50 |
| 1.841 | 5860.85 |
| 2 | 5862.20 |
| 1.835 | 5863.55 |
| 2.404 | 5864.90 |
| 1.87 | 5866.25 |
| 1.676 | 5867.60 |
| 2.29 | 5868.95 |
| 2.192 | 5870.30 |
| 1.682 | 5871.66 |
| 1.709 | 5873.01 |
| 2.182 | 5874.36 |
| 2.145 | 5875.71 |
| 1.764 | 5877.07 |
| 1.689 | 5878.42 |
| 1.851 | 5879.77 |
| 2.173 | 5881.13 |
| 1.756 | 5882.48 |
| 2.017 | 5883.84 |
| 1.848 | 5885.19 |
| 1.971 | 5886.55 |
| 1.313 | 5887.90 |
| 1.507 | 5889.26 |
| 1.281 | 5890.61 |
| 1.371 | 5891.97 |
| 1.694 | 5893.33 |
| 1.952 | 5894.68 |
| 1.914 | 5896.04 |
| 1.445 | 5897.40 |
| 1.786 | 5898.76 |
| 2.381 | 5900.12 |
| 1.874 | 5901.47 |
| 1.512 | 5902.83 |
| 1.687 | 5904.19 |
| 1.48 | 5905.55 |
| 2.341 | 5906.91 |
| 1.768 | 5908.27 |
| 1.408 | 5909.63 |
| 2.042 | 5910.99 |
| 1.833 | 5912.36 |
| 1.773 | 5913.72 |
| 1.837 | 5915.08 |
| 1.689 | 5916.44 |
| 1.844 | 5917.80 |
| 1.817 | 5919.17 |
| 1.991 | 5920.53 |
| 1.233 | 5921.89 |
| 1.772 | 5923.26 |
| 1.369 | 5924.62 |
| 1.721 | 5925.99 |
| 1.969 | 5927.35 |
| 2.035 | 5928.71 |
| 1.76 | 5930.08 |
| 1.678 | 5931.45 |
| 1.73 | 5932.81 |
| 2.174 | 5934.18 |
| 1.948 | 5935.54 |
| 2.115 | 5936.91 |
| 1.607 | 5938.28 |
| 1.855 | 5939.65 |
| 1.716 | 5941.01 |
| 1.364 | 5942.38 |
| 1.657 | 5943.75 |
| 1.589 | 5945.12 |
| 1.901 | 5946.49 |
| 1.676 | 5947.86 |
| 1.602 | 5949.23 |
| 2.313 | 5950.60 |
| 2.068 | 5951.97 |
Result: 5854.11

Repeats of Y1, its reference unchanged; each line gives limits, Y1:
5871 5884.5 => 5871.66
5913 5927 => 5921.89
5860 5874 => 5867.60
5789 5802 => 5793.76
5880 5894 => 5890.61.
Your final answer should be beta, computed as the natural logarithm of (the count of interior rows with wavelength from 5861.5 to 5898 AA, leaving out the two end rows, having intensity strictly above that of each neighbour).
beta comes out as 2.08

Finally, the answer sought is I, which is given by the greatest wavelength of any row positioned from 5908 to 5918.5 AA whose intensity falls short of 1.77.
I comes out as 5916.44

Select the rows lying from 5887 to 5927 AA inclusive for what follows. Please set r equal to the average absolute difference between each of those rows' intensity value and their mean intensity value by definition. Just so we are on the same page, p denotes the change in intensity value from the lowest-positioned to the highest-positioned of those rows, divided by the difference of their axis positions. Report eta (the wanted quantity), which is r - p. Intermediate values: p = 0.011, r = 0.22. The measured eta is 0.21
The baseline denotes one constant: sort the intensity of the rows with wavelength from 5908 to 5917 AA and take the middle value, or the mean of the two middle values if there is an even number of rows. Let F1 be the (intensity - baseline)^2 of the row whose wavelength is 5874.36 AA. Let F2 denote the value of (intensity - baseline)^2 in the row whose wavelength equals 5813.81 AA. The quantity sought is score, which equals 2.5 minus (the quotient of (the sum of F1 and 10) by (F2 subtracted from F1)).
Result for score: 57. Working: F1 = 0.167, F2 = 0.35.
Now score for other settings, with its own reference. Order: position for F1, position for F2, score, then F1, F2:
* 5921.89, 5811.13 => -48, 0.292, 0.09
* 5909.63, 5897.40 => -393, 0.133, 0.11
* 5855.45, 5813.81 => 31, 0.000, 0.35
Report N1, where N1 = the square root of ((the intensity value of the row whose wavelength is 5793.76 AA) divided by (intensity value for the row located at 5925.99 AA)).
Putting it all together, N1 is 0.88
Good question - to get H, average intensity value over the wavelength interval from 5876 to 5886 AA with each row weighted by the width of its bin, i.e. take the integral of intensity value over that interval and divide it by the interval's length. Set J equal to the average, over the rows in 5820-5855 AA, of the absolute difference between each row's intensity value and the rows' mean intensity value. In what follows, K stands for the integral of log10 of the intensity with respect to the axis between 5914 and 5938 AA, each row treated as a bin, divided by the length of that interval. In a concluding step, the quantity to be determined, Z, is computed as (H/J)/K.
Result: 38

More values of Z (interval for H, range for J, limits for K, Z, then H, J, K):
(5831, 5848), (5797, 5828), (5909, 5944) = 30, 1.81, 0.248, 0.244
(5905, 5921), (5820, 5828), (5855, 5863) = 73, 1.82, 0.105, 0.236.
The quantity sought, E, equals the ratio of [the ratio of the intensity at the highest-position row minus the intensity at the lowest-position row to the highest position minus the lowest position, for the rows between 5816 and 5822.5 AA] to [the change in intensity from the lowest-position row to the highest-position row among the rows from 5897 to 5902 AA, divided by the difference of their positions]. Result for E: 0.3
